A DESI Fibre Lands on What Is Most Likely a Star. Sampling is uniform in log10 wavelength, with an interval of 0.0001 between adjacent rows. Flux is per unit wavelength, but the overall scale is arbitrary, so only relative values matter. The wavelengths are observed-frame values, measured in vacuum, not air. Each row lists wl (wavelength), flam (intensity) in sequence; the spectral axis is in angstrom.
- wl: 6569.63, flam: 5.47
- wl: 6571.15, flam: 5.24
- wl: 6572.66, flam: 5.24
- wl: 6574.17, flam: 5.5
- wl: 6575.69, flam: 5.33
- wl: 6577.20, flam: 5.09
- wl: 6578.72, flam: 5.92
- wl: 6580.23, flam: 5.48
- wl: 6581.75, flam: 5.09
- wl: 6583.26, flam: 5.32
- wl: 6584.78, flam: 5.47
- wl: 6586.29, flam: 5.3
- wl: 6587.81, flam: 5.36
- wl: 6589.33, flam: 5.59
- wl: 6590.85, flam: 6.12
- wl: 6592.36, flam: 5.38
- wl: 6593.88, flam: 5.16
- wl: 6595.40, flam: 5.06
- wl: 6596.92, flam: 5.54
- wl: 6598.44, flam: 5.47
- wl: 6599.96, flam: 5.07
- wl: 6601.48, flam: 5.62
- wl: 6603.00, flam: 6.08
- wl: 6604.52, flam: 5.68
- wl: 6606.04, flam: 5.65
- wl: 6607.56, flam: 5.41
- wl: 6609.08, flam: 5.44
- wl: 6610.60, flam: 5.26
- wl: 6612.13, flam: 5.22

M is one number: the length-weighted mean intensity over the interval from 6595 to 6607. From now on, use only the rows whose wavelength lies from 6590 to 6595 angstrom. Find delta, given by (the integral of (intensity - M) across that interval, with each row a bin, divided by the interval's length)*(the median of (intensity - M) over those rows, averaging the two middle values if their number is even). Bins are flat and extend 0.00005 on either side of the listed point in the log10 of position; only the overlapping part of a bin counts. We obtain 0.00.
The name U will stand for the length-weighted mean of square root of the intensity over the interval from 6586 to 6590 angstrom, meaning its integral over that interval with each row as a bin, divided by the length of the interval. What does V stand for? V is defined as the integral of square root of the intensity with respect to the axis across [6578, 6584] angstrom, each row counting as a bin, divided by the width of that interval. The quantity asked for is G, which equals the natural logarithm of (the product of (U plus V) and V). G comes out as 2.39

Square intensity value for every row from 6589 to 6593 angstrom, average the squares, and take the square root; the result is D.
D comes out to 5.71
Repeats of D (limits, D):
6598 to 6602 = 5.39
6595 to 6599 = 5.36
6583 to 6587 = 5.36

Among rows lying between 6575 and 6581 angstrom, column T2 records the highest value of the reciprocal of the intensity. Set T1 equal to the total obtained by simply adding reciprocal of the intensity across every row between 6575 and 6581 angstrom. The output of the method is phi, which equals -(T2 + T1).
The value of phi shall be -0.932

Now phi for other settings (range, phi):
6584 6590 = -0.926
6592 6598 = -0.955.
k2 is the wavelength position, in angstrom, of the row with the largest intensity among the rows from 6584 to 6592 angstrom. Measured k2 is 6590.85 angstrom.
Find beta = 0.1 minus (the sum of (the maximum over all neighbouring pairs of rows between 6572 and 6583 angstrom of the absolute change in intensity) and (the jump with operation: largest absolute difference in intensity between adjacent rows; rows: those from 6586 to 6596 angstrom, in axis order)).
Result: -1.47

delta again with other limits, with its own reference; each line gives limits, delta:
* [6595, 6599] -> 0.01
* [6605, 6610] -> 0.00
